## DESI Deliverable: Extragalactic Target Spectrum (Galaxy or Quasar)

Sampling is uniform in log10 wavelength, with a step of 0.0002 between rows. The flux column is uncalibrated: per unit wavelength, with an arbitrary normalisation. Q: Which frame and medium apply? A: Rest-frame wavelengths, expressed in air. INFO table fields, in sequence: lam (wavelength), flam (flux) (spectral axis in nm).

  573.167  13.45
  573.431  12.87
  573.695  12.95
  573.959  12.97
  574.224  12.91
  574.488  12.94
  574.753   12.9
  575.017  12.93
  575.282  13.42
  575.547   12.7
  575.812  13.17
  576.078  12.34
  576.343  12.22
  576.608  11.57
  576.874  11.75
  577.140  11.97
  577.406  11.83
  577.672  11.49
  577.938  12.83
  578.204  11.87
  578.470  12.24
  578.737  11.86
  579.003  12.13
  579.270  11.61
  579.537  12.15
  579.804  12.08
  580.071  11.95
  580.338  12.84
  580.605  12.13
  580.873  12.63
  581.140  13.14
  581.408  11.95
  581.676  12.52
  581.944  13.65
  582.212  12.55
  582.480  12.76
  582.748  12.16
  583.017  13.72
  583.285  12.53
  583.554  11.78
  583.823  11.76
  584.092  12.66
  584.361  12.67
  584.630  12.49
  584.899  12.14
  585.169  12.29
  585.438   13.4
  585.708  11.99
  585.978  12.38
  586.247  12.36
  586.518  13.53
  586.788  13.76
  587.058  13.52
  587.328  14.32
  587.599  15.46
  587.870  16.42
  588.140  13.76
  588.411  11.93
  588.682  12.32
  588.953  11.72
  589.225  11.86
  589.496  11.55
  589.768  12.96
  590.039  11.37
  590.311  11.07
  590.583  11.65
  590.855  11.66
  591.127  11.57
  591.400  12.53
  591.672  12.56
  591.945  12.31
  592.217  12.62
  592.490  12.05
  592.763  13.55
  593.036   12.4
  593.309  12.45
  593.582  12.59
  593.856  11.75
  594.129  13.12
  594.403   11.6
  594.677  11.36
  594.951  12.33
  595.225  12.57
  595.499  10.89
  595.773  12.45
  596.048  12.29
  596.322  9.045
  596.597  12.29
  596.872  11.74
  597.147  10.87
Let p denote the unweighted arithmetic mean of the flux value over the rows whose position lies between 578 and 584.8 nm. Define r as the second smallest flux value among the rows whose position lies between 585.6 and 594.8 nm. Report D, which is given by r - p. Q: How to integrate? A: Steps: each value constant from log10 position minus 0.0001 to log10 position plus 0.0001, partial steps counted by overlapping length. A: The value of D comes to -1.03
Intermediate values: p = 12.4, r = 11.36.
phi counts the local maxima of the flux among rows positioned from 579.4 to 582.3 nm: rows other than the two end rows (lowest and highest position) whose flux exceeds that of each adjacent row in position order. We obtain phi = 3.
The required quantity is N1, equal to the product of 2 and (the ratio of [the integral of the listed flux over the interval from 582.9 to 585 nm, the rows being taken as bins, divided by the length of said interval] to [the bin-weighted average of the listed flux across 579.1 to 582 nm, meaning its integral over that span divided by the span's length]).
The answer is 2.01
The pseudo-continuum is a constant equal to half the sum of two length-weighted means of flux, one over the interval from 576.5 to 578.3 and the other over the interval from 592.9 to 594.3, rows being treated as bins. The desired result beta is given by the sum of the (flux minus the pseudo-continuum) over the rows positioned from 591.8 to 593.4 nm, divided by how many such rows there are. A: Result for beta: 0.4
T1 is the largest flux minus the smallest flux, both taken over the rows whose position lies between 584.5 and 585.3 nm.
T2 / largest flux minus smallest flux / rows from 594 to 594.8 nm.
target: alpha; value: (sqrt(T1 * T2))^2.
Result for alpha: 0.6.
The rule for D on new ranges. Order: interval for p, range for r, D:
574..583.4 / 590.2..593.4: -0.87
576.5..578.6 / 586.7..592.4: -0.57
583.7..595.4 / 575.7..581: -1.00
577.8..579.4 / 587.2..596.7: -1.20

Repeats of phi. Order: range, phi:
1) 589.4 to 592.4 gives 3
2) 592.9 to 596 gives 3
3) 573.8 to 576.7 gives 3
